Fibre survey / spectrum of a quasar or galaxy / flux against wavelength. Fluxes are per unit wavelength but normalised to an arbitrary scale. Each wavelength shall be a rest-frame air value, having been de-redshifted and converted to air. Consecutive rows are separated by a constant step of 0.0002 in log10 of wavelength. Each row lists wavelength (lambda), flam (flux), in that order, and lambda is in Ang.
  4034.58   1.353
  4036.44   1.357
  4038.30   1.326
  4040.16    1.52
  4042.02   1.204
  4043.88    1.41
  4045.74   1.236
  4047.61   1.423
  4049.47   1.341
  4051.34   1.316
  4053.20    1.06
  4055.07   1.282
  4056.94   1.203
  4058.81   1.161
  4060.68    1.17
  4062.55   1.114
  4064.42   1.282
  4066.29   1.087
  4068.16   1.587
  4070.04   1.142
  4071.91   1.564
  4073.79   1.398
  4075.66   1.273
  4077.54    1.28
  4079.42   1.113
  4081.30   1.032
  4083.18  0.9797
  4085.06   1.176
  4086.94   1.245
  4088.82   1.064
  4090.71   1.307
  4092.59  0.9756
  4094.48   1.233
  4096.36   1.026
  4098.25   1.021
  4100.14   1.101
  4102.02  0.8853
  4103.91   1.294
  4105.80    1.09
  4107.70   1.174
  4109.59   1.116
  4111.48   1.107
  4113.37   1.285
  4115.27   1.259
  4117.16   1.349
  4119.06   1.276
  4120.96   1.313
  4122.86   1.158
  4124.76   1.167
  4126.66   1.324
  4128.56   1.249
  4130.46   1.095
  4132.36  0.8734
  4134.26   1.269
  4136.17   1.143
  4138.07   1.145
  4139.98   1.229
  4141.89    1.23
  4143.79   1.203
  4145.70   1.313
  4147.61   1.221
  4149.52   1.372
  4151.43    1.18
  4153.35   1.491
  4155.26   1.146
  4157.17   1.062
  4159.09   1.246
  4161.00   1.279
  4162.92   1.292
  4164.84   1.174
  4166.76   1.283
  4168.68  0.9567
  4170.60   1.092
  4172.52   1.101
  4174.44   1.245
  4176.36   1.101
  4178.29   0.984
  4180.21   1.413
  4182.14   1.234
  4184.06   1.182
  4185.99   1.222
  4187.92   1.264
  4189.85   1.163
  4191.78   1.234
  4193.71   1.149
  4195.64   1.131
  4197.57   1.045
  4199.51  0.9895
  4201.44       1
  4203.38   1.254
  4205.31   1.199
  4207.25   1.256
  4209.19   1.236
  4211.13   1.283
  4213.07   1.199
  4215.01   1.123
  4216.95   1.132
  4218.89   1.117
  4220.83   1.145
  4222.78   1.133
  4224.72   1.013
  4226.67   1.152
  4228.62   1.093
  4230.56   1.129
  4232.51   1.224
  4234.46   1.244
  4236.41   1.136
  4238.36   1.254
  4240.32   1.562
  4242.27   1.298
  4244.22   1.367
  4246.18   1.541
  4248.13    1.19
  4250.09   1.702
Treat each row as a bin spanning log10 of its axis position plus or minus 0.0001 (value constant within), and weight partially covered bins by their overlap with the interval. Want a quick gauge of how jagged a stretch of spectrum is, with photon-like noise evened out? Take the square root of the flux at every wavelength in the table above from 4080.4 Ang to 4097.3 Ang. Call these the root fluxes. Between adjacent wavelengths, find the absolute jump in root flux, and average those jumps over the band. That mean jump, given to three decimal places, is 0.090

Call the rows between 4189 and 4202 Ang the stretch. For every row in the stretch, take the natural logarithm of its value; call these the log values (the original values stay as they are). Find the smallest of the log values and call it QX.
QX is -0.011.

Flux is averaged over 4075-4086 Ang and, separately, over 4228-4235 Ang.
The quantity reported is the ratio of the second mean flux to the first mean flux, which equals 1.03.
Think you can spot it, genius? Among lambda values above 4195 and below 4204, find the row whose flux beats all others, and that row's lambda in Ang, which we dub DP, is 4203.38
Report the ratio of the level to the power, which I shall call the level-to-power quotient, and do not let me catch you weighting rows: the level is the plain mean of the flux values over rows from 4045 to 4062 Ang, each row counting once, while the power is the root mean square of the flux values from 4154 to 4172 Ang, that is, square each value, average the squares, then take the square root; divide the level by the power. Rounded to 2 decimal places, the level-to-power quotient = 1.06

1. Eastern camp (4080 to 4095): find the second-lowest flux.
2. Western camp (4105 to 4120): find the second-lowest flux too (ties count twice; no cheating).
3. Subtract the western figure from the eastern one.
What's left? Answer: -0.13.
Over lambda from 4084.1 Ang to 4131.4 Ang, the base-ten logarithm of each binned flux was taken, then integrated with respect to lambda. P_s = 3.1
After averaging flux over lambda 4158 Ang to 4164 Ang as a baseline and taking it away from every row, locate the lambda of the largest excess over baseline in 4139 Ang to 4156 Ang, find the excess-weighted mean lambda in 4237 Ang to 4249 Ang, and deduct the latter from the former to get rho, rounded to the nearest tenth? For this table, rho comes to -89.4 Ang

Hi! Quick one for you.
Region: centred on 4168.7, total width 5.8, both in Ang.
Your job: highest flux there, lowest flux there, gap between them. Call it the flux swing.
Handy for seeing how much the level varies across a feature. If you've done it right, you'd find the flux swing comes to 0.33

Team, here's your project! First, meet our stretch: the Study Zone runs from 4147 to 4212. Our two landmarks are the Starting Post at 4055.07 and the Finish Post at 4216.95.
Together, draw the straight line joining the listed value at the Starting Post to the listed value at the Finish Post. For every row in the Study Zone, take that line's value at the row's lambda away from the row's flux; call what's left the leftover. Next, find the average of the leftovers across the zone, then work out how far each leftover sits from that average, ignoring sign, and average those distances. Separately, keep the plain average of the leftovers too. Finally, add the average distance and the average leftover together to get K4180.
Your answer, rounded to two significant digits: 0.12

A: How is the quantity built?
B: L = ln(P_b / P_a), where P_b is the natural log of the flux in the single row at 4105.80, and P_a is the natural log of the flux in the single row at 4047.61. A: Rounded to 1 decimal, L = -1.4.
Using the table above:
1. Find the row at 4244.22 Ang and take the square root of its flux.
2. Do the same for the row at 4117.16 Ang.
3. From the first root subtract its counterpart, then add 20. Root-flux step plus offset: 20.0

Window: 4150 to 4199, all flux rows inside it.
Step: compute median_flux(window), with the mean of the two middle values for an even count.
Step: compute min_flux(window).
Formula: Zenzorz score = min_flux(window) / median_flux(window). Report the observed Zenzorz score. 0.81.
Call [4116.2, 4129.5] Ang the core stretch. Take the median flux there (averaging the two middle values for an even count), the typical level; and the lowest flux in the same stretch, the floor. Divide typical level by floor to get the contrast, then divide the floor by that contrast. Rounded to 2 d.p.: 1.05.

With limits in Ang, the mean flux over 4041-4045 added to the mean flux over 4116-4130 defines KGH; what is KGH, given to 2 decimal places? 2.57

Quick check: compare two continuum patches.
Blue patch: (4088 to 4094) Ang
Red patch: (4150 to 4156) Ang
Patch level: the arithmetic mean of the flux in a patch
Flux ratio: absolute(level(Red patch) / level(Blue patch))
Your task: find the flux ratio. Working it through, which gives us 1.14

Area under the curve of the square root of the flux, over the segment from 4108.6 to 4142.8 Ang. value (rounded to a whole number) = 37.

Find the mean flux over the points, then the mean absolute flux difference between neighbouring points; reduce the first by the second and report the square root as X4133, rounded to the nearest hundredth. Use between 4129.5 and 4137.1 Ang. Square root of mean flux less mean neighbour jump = 0.92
